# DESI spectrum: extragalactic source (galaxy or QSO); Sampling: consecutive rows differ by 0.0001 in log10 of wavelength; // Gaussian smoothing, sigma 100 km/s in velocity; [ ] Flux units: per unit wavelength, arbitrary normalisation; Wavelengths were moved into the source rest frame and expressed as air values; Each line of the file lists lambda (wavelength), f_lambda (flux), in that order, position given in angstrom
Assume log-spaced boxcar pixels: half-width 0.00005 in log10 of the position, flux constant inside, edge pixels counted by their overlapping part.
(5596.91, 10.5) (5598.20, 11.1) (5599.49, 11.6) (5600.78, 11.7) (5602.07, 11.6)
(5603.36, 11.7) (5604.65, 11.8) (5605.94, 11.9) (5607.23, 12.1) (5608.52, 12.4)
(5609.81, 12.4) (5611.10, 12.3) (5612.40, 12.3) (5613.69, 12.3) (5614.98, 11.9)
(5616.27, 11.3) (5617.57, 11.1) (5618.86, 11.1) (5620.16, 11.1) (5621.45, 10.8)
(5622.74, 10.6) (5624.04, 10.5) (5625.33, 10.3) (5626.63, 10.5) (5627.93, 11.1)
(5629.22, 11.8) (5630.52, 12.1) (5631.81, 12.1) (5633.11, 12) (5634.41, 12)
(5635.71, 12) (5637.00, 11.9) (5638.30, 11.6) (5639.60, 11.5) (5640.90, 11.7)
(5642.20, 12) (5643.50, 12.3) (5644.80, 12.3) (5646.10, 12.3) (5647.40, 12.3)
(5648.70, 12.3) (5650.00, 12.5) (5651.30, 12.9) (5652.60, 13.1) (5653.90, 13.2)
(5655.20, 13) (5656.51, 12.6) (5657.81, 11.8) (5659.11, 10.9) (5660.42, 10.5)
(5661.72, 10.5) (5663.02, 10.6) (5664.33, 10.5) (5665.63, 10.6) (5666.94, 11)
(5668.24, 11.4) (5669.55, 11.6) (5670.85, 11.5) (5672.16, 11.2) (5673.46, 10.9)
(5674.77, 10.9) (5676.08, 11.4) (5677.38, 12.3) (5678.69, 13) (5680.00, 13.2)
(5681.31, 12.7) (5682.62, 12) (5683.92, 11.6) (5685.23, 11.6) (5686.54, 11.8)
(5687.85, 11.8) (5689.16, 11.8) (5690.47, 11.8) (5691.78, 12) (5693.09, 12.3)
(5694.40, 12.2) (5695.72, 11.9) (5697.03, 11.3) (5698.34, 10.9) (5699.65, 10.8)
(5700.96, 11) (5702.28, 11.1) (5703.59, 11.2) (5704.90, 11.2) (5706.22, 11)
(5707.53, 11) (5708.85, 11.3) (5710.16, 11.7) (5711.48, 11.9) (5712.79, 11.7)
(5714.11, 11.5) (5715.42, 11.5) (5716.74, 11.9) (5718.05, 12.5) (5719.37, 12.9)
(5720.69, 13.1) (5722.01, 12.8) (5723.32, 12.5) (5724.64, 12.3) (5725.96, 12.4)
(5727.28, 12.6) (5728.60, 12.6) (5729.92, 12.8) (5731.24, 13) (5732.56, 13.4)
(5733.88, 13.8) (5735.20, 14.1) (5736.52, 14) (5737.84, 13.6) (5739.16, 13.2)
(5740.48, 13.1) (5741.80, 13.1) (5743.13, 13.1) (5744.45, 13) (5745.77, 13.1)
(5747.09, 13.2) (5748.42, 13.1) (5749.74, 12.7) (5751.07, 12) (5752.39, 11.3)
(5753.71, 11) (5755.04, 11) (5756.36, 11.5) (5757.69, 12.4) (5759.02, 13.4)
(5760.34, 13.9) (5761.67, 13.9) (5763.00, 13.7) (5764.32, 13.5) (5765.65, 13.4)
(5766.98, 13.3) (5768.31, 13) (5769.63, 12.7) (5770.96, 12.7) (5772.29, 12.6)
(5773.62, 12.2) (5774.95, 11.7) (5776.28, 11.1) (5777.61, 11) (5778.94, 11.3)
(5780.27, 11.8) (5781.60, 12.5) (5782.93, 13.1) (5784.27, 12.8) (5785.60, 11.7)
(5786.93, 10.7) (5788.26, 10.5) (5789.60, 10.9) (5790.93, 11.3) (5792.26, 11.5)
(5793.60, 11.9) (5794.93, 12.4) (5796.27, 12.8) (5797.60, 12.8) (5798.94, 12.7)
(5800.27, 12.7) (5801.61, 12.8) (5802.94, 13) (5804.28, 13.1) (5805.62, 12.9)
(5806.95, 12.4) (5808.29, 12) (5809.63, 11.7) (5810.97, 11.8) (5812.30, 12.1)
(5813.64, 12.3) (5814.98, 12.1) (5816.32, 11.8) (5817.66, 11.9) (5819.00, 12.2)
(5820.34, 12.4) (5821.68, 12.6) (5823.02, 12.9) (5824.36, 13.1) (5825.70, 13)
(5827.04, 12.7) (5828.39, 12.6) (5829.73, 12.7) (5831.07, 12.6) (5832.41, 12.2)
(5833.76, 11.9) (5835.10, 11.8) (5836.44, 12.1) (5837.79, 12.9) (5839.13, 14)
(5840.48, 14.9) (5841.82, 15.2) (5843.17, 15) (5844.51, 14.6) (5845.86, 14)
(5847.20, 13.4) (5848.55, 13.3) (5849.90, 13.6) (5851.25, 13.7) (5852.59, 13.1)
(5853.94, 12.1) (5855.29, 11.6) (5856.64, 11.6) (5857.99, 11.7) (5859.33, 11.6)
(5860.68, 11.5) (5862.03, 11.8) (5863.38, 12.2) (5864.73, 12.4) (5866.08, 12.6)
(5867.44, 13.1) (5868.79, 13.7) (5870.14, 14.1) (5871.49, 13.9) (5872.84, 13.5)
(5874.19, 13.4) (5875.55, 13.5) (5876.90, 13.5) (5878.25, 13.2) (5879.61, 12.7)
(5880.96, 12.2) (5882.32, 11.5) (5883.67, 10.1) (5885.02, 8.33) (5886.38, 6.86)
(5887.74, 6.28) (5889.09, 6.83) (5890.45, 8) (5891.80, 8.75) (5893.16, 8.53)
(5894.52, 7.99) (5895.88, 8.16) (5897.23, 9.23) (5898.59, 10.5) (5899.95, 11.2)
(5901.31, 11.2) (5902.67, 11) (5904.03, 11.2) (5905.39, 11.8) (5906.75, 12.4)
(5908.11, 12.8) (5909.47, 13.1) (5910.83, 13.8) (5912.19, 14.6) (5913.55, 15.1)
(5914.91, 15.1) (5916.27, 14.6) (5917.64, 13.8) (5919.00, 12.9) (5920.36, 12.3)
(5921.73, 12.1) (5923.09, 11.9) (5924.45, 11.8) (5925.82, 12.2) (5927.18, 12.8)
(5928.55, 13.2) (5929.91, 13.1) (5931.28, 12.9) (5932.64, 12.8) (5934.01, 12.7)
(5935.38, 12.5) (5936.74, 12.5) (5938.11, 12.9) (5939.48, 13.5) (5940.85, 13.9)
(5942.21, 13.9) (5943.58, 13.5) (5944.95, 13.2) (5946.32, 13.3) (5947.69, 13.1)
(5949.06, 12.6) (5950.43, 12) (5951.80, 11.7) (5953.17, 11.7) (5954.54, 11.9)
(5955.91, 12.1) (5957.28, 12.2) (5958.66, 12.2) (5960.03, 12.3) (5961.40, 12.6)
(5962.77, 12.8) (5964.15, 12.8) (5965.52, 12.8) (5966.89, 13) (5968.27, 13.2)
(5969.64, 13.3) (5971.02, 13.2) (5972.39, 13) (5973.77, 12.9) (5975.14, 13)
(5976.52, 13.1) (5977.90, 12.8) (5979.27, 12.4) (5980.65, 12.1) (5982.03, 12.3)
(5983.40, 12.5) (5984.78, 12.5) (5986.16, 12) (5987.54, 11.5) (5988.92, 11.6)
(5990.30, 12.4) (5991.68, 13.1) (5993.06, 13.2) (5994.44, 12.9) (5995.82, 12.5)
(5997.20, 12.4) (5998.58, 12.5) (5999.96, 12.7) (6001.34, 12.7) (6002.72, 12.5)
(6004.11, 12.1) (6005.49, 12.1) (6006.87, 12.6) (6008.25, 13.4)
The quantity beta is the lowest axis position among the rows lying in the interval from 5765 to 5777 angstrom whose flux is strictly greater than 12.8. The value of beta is 5765.65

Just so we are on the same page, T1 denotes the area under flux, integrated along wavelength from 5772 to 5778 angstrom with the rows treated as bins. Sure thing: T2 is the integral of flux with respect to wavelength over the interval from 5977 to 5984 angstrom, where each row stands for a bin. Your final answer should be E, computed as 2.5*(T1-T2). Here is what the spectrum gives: -42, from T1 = 70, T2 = 87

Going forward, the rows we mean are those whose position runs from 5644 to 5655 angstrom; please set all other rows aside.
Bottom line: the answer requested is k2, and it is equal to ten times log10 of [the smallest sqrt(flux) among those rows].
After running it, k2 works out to 5.45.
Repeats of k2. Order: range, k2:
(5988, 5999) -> 5.32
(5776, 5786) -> 5.21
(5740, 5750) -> 5.52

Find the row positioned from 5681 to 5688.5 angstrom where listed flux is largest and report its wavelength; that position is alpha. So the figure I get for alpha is 5681.31 angstrom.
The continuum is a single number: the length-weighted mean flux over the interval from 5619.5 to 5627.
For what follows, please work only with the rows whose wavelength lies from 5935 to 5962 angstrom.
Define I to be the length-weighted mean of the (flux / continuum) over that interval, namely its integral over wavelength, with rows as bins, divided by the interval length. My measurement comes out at 1.19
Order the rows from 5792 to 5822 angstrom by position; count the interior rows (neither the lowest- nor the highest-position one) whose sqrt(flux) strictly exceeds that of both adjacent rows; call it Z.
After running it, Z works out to 2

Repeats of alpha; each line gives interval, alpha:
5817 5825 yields 5824.36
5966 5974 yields 5969.64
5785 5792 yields 5785.60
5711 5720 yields 5719.37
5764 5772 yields 5764.32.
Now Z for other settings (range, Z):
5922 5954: 2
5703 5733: 2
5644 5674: 3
